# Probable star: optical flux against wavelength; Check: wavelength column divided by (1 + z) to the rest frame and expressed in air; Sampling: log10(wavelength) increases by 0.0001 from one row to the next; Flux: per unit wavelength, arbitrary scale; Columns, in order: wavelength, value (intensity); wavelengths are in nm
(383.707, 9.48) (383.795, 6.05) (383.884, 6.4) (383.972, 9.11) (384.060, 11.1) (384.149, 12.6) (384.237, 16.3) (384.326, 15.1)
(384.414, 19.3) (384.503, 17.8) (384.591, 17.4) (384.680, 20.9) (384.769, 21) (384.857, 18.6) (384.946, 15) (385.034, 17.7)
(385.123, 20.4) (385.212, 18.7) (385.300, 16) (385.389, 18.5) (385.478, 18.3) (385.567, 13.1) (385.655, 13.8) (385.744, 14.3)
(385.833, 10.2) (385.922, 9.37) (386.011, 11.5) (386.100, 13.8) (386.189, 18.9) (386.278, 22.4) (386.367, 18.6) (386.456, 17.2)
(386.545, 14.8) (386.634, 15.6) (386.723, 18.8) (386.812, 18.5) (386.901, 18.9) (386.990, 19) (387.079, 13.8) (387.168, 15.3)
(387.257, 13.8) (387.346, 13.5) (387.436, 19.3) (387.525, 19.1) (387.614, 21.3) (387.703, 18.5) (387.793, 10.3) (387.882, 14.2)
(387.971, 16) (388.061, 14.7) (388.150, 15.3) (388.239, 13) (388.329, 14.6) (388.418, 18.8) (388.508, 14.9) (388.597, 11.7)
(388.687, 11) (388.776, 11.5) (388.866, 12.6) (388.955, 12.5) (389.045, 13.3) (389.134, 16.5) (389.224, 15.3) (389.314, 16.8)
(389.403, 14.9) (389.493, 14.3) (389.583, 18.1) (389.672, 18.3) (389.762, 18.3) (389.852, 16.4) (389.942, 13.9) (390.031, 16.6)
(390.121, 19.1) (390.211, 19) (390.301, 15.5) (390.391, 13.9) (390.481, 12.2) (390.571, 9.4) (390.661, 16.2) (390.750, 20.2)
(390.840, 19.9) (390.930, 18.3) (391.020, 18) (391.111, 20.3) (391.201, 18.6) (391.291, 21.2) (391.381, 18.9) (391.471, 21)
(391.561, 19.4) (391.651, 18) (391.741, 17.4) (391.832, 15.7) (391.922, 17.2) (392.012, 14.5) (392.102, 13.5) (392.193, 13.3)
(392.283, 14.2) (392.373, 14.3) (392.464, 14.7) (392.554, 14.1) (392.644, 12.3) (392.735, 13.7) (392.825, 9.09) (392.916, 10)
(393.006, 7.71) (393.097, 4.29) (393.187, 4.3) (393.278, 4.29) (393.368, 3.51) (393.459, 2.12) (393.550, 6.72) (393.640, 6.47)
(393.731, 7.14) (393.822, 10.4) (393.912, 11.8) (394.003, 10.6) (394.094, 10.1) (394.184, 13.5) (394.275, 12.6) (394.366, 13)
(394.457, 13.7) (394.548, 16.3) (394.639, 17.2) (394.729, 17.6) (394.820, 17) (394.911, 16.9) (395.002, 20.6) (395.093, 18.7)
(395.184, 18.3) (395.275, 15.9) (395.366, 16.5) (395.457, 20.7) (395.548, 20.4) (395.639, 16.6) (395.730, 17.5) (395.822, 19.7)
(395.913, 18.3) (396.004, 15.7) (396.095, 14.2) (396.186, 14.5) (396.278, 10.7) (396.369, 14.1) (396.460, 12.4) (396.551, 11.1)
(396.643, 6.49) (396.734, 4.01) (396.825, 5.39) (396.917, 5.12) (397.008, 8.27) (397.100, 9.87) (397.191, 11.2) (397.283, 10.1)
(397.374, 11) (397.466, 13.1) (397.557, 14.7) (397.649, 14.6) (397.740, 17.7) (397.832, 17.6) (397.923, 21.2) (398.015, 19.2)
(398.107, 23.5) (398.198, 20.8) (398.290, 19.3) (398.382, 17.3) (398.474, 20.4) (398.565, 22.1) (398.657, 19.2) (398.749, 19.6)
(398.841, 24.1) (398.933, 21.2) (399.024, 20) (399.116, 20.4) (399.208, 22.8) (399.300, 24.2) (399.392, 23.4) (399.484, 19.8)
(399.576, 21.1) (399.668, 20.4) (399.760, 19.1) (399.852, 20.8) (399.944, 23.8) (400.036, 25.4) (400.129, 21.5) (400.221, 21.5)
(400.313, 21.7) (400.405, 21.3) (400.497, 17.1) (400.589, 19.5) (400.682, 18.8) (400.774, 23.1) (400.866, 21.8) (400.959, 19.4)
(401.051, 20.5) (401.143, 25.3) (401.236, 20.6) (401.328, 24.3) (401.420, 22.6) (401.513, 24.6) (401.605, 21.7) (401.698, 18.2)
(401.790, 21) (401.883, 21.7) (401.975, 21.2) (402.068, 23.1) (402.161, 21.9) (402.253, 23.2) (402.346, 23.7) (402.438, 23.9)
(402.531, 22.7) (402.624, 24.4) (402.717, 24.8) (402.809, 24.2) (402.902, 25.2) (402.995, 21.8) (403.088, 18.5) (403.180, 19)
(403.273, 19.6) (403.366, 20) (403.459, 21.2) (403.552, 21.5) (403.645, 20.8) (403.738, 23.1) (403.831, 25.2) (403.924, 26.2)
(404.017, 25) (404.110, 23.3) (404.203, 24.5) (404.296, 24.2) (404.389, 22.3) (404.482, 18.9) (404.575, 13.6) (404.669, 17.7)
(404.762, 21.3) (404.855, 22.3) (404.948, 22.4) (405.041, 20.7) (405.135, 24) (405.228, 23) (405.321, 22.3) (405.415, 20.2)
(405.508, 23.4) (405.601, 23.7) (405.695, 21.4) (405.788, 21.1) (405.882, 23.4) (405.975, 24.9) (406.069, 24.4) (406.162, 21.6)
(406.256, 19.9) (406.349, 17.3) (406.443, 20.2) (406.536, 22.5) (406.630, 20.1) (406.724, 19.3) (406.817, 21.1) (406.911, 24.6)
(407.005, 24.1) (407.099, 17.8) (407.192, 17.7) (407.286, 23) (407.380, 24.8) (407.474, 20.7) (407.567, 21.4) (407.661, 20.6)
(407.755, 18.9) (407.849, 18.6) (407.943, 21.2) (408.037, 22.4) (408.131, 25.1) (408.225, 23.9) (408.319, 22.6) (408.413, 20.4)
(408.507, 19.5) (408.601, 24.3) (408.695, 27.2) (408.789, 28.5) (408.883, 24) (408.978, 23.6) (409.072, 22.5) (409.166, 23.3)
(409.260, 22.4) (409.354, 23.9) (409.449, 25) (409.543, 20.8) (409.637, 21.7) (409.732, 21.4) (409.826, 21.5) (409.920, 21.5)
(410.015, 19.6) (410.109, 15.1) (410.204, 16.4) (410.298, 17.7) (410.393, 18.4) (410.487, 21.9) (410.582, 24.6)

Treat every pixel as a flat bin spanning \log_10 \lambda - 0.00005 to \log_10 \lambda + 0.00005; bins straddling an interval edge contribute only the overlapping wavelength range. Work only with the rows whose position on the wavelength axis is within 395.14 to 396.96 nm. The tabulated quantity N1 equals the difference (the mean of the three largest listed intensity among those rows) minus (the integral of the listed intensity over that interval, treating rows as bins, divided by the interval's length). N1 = 6.4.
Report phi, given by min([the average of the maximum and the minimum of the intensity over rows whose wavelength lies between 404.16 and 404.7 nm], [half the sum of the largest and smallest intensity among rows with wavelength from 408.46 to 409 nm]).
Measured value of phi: 19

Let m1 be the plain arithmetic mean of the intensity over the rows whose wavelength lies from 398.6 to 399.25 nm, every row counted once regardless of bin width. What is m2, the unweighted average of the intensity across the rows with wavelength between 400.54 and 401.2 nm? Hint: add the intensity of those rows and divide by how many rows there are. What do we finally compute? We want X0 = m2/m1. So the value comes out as 1.0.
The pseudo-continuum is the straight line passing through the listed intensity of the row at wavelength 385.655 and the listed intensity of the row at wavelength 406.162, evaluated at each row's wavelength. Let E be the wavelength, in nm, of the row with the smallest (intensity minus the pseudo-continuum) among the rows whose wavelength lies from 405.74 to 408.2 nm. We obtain 406.349 nm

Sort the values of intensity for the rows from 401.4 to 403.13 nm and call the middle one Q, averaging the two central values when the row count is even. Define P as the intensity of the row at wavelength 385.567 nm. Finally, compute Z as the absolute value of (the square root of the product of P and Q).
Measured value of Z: 17.2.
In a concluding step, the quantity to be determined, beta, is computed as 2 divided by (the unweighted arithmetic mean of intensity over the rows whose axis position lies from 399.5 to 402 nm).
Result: 0.09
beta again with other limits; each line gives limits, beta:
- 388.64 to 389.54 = 0.14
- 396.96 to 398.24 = 0.13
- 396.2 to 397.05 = 0.23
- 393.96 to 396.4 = 0.13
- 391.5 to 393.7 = 0.18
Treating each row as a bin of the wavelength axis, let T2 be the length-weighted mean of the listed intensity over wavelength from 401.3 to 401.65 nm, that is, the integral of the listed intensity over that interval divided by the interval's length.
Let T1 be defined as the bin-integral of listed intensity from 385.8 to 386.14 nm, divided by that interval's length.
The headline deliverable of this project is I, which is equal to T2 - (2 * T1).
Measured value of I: 0.9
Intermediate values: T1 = 11.2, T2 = 23.3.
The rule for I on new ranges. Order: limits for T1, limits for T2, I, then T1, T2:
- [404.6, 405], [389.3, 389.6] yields -25.3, 20.5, 15.8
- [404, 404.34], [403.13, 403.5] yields -28.5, 24.2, 19.9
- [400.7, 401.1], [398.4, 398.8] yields -22.0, 21.1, 20.2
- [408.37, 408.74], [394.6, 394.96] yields -28.5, 22.9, 17.2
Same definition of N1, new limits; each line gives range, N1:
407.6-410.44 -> 5.2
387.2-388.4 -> 4.2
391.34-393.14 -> 5.6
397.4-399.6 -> 4.1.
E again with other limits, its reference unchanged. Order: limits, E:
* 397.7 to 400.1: 398.382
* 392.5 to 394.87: 393.459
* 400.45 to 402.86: 400.497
